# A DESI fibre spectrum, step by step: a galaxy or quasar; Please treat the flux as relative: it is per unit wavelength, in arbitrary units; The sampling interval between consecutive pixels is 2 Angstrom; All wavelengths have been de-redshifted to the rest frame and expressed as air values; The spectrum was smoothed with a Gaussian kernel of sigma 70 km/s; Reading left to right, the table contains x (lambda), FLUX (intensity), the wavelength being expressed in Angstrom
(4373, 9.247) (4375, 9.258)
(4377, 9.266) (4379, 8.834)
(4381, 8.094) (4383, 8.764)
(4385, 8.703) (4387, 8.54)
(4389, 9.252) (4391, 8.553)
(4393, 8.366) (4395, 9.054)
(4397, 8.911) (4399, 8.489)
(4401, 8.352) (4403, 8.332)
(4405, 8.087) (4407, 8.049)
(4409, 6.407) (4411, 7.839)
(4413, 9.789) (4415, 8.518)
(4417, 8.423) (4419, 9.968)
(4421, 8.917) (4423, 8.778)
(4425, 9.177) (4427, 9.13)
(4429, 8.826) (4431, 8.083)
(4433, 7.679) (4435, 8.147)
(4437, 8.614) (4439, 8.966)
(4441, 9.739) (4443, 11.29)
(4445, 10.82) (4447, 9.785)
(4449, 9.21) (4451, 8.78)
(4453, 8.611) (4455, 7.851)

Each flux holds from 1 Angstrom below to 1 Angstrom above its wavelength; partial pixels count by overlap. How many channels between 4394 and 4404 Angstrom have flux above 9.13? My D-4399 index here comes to 0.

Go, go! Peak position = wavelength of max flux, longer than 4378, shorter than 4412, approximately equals 4389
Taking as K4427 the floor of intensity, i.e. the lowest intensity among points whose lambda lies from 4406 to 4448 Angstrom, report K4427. 6.407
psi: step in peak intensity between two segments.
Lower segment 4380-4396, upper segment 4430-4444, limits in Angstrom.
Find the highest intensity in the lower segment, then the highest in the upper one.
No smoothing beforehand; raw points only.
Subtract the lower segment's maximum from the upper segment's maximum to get 2.0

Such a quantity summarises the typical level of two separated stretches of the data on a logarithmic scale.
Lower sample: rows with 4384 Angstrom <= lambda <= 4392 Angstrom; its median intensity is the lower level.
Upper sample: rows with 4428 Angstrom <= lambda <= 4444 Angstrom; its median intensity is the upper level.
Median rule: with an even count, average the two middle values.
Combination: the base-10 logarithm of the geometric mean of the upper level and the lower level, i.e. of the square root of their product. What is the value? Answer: 0.938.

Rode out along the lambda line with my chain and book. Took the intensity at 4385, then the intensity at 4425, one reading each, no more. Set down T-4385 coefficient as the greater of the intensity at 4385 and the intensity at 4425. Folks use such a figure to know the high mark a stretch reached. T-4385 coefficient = 9.18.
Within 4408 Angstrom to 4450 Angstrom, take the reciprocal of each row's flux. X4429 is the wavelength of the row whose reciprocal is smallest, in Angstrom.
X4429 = 4443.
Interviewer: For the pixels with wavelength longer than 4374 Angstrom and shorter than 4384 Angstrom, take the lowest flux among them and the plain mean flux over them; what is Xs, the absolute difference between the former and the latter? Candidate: 0.7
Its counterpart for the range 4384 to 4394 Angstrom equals 0.3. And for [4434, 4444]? 1.2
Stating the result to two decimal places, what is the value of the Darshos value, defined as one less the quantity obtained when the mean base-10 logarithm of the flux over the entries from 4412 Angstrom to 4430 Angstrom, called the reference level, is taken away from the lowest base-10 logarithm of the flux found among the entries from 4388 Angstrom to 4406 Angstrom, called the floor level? 1.05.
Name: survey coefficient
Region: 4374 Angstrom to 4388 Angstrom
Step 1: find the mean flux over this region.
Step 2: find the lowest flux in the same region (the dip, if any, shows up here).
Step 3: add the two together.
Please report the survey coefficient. 16.9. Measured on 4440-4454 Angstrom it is 18.4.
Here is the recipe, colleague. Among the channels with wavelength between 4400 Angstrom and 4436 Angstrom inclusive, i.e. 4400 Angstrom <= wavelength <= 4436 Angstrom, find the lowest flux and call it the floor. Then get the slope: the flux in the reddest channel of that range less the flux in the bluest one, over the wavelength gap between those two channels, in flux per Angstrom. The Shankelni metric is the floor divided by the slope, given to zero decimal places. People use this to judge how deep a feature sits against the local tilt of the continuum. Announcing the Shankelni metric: -1063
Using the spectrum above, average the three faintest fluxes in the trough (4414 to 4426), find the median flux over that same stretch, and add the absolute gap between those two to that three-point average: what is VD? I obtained 8.85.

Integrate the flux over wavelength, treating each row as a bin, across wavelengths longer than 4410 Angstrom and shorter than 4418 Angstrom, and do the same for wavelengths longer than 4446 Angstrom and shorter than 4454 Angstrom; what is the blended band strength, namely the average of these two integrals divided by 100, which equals 0.71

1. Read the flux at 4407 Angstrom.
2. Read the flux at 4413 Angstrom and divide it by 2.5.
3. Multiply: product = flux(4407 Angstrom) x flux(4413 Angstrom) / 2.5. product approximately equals 32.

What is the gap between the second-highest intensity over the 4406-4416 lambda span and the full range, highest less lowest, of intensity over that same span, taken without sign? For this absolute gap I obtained 5.14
